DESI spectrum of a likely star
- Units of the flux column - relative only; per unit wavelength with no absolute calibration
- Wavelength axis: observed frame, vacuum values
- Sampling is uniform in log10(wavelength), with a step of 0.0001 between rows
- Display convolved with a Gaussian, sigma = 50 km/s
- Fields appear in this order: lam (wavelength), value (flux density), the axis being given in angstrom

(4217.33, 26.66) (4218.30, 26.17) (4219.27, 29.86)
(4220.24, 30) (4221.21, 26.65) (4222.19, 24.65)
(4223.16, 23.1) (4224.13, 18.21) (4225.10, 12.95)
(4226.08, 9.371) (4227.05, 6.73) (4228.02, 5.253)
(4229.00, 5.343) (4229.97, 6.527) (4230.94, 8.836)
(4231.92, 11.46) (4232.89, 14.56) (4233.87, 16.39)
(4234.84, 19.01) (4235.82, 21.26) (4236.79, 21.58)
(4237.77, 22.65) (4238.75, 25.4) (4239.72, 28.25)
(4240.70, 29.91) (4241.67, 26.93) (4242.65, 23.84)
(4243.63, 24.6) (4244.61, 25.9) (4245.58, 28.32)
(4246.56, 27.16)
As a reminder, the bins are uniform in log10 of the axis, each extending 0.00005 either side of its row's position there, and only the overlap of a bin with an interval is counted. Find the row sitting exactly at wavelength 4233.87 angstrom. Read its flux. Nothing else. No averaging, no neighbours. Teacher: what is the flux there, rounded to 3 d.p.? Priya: 16.390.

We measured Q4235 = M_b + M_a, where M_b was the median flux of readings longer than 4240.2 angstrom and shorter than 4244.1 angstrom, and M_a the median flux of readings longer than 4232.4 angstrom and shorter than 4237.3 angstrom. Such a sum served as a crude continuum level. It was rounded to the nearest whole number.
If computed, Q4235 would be 45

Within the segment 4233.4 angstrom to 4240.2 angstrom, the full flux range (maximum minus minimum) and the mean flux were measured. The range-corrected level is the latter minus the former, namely 10.2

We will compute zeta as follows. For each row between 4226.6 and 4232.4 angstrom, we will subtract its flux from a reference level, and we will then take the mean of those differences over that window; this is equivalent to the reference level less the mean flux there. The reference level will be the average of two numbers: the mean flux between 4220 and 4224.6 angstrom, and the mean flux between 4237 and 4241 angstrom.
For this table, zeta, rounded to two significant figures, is 18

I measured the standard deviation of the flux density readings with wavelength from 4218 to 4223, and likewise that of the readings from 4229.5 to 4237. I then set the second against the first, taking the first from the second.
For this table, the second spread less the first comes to 3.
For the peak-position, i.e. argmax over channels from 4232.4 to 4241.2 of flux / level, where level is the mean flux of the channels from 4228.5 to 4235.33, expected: 4240.70 angstrom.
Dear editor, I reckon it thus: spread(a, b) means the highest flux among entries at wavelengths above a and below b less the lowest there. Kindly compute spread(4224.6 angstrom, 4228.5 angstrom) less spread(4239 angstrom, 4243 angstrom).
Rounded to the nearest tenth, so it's 1.6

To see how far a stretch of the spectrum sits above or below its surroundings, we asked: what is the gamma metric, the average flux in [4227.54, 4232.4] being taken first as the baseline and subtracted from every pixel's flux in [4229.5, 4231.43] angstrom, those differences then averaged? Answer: 0.2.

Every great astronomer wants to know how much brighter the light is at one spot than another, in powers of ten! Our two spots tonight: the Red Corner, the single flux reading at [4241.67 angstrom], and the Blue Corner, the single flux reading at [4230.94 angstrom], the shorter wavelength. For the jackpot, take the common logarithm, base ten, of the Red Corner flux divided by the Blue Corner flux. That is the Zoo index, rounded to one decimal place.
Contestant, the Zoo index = 0.5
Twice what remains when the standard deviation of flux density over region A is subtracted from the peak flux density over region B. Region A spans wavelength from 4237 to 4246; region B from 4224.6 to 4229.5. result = 21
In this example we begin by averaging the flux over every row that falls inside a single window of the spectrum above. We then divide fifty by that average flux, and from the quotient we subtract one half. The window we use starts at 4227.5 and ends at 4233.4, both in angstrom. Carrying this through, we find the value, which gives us 5.3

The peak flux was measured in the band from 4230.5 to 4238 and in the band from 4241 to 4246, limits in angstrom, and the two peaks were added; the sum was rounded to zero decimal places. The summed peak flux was 51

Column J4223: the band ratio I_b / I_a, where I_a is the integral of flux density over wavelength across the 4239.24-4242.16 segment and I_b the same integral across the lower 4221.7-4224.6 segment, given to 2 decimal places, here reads 0.77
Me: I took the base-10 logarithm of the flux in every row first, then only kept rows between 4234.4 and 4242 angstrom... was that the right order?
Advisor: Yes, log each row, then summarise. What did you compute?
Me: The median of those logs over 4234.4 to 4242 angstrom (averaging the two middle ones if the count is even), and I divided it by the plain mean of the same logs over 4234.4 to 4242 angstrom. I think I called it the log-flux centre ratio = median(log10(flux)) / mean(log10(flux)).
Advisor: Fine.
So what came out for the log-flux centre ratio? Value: 1.00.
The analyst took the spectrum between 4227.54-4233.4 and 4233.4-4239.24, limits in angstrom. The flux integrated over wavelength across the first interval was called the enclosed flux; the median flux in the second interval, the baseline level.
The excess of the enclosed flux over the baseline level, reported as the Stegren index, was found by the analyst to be 29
